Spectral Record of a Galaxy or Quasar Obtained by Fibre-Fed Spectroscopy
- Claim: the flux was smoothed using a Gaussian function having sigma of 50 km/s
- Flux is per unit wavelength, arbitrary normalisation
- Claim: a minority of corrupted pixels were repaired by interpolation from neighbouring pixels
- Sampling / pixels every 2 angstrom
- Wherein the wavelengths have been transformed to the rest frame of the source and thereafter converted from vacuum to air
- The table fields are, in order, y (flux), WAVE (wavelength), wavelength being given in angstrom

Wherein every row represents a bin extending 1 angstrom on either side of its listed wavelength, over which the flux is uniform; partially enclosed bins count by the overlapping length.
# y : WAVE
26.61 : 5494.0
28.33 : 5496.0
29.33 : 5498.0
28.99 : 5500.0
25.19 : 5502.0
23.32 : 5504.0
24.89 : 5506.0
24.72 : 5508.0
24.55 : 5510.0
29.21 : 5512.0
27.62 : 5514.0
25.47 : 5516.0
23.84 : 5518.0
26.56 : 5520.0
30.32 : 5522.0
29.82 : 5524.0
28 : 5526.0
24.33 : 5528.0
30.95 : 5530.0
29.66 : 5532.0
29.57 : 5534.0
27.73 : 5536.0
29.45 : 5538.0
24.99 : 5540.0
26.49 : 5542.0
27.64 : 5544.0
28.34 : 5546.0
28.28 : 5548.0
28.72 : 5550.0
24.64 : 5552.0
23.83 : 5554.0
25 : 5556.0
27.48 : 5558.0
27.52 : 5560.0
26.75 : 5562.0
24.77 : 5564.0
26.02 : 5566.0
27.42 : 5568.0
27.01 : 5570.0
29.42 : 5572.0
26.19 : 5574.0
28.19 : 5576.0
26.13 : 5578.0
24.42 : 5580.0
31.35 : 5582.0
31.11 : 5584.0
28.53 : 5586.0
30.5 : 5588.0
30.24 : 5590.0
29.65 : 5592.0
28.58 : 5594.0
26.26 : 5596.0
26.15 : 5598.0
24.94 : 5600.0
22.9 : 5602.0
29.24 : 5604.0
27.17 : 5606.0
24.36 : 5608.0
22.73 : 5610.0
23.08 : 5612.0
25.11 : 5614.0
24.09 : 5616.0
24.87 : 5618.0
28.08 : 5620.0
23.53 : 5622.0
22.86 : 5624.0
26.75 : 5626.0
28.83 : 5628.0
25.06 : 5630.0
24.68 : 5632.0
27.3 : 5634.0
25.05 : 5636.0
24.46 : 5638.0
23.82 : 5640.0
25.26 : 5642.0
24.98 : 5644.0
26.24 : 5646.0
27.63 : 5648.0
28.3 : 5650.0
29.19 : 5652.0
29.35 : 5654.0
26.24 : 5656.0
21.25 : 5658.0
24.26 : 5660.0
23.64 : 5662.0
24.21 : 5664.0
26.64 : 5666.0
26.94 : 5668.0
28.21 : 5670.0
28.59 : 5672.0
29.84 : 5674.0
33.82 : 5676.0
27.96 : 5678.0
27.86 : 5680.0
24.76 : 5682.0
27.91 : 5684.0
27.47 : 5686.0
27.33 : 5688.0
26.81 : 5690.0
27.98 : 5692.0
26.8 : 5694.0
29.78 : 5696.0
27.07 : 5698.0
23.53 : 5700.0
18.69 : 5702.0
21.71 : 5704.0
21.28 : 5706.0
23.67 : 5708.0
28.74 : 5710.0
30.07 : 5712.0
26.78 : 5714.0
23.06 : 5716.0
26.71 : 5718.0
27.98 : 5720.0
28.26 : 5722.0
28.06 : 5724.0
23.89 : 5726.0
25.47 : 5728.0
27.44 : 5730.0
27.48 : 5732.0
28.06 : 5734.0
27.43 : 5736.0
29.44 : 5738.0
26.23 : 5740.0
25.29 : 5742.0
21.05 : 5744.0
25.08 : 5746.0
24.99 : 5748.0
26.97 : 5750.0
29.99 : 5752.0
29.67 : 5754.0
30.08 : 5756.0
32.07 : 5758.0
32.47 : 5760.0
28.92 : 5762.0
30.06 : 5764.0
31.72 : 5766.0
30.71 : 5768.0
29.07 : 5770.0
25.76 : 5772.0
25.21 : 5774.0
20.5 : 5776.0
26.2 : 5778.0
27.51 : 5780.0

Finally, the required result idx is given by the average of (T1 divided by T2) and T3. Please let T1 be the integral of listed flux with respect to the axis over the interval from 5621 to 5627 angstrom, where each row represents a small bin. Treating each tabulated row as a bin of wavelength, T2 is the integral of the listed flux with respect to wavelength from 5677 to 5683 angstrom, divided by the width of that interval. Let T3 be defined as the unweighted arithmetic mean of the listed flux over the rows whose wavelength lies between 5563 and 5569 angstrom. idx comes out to 15.8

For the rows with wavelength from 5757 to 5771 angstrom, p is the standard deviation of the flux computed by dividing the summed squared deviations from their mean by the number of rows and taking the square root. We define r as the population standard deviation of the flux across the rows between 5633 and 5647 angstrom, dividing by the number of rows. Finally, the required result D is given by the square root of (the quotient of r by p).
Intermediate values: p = 1.3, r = 1.1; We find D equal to 0.90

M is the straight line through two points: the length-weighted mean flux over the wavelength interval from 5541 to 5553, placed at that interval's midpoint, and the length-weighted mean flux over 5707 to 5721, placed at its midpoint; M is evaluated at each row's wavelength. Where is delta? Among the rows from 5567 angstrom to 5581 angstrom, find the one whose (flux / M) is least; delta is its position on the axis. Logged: 5580.0 angstrom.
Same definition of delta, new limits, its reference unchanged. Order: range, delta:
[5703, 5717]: 5706.0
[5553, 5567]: 5554.0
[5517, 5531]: 5518.0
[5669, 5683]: 5682.0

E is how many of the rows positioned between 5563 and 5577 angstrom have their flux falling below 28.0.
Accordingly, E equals 5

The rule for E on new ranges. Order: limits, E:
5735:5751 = 7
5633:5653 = 8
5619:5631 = 4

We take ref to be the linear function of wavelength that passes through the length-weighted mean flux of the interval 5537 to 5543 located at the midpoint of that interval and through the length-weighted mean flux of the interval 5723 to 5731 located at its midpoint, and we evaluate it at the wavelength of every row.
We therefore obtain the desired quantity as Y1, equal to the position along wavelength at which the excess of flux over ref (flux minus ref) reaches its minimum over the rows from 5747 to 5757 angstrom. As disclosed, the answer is 5748.0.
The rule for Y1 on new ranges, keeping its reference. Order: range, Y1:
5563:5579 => 5564.0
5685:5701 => 5700.0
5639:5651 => 5640.0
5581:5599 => 5598.0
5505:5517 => 5510.0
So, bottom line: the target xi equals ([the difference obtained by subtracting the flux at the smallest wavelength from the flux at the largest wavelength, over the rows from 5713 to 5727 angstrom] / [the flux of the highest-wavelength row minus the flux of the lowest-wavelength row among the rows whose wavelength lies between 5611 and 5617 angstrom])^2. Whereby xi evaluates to 8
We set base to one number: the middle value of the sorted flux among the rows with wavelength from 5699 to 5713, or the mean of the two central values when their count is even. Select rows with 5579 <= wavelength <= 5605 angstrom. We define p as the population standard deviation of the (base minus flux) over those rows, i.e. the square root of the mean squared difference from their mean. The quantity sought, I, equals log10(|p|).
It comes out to 0.42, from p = 2.7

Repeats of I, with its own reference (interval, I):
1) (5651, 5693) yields 0.41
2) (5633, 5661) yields 0.34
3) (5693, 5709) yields 0.53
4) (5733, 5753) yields 0.39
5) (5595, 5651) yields 0.26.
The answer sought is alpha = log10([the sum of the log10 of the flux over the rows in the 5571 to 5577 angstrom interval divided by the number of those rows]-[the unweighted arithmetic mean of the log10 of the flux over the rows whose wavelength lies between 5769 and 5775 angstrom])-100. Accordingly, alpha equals -101.7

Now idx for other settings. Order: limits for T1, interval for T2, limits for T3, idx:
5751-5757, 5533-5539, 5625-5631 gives 16.5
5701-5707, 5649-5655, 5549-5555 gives 15.0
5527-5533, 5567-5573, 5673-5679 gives 18.3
